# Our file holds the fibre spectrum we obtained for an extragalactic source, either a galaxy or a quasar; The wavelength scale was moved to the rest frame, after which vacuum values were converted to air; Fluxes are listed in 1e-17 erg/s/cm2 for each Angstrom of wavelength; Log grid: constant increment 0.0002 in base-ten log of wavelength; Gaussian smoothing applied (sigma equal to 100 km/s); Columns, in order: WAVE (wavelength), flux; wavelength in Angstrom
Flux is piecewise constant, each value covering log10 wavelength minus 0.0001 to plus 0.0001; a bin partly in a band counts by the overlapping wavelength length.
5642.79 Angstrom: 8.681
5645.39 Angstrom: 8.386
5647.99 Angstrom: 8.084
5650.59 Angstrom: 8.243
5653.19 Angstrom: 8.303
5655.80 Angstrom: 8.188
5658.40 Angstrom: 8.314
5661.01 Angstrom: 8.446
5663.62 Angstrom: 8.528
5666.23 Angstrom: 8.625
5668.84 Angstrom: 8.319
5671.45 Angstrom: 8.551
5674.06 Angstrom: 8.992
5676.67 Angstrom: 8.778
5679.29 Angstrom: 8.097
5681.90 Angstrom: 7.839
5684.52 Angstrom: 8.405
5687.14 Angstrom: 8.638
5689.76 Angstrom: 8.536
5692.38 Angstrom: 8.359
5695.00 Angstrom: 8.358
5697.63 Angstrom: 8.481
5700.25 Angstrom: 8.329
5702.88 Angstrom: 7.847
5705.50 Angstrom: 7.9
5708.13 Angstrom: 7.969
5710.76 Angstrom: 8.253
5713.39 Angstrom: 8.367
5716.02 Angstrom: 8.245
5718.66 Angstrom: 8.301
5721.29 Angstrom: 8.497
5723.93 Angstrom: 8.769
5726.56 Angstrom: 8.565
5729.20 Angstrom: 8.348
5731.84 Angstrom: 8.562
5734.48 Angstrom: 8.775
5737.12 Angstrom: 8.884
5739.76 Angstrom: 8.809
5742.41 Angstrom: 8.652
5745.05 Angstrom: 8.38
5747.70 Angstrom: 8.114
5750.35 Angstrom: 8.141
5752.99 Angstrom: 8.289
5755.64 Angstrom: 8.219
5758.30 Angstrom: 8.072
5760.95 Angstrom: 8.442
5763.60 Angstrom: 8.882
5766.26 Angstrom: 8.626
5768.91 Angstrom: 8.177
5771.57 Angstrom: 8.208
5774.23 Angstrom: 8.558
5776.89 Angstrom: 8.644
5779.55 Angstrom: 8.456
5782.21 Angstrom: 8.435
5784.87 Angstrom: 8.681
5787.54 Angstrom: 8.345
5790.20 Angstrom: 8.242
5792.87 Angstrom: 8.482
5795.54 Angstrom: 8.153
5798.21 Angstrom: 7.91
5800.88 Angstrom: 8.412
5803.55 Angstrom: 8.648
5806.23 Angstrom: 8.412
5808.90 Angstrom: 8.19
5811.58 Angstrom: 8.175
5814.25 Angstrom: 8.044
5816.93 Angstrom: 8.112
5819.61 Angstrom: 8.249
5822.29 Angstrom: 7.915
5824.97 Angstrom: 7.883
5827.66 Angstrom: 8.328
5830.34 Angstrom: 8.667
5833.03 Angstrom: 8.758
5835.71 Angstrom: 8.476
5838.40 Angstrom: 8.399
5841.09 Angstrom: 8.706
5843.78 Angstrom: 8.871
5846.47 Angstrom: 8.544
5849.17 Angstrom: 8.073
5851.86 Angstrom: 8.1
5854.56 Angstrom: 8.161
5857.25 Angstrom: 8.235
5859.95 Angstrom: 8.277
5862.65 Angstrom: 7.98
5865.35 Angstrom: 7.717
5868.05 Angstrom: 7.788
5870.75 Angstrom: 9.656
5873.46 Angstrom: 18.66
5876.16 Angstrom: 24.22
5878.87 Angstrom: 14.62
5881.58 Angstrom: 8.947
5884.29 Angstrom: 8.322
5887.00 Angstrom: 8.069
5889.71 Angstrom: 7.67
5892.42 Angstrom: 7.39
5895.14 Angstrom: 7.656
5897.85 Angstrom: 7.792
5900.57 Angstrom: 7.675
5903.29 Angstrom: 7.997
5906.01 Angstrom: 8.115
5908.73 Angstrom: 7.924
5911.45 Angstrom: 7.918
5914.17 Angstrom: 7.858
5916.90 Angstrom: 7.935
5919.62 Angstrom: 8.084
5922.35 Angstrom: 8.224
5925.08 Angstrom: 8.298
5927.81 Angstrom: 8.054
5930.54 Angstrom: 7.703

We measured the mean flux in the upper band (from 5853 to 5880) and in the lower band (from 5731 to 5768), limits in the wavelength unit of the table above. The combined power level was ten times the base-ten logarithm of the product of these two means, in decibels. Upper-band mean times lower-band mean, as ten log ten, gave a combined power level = 19.9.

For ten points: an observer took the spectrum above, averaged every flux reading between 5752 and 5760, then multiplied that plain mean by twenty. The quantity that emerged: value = 164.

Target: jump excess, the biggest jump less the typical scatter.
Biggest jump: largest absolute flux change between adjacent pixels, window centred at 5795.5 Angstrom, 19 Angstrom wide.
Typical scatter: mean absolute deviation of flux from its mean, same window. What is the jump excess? 0.32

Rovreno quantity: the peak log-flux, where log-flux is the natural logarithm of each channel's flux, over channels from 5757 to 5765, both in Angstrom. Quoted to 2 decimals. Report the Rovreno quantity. 2.18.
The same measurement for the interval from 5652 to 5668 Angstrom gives 2.15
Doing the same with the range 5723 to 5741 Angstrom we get 2.18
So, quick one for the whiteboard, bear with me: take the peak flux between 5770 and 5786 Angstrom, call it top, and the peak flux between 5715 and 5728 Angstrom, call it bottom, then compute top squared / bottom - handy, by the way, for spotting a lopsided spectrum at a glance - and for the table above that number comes 8.59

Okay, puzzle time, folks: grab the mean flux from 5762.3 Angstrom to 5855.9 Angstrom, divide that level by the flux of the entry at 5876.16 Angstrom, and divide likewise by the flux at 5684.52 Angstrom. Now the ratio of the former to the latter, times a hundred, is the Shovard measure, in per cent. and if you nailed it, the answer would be 35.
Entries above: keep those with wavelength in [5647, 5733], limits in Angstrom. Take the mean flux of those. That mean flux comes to 8.365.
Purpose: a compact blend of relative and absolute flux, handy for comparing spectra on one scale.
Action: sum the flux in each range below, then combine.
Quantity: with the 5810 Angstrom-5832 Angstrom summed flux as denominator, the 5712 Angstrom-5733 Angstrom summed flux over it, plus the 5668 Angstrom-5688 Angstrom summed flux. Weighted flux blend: 68.7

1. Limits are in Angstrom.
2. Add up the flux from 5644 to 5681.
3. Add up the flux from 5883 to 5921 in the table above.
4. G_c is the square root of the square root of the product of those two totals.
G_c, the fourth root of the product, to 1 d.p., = 10.7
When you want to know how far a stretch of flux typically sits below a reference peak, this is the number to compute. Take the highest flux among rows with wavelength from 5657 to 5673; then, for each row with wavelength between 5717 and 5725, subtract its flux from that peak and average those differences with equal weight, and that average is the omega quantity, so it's 0.1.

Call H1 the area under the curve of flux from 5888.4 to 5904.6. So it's 125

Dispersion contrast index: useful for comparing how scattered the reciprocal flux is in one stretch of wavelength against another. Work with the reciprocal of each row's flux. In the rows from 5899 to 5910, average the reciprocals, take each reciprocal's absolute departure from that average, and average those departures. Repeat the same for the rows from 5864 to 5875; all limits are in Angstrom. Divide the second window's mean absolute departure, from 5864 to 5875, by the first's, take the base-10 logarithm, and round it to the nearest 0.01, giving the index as 1.09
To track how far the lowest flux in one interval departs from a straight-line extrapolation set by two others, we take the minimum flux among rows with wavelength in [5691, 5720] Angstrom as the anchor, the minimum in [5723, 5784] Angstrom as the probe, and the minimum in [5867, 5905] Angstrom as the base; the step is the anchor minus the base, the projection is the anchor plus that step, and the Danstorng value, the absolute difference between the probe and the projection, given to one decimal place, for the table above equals 0.2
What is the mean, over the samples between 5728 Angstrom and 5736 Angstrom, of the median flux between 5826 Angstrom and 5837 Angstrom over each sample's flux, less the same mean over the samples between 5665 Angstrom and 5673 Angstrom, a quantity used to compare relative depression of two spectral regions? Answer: -0.007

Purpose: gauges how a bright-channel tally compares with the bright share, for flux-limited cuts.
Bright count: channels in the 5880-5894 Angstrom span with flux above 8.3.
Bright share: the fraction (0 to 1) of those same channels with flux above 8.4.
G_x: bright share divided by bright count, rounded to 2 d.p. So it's 0.10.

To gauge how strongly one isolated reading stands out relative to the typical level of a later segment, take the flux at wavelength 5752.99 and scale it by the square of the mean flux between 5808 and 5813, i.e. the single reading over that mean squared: 0.124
